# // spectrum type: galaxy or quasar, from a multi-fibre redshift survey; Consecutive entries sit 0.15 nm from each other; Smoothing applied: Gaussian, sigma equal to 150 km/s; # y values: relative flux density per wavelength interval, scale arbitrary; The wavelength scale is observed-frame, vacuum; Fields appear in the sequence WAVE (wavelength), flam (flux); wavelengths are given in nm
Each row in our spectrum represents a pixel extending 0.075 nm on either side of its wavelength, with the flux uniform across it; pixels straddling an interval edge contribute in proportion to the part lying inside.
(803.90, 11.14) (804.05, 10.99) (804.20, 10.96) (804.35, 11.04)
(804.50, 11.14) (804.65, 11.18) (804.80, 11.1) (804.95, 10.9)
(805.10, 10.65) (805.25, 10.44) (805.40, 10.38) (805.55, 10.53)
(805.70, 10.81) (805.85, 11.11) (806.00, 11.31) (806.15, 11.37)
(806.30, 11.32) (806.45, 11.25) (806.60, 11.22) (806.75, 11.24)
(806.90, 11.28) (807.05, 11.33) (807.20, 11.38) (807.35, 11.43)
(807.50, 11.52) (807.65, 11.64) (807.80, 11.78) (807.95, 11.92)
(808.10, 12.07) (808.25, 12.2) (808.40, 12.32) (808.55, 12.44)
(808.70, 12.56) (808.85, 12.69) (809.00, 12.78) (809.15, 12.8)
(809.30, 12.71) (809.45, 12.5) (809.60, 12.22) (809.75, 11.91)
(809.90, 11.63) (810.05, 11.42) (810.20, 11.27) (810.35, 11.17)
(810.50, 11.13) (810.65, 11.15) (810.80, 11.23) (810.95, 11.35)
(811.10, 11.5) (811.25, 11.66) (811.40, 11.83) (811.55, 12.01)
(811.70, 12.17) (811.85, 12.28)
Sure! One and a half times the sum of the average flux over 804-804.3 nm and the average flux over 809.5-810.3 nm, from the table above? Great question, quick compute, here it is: 34.0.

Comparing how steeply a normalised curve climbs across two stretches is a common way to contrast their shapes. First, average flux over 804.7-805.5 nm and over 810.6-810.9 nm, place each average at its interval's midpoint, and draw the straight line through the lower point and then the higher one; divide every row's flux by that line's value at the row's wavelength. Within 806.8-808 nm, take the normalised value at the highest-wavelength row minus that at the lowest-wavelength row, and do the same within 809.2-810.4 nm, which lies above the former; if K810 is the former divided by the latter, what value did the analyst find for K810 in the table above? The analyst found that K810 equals -0.3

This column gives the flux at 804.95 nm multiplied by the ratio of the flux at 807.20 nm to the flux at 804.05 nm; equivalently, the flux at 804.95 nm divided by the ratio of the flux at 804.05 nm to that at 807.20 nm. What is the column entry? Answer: 11.3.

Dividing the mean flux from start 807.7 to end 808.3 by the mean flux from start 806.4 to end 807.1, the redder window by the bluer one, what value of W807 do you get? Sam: 1.06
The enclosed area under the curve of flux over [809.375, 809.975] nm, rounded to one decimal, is 7.2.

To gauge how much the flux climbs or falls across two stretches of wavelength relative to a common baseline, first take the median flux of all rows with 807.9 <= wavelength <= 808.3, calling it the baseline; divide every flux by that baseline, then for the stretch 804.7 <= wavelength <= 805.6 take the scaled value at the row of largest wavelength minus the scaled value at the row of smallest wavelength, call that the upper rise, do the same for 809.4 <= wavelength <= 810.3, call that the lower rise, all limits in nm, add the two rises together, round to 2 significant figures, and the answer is -0.15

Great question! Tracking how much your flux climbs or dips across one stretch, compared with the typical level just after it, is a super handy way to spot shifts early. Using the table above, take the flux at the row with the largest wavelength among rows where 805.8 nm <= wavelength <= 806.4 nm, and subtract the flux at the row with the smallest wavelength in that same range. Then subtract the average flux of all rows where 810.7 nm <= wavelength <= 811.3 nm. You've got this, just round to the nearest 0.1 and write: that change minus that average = -11.2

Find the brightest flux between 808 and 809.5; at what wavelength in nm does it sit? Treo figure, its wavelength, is 809.15 nm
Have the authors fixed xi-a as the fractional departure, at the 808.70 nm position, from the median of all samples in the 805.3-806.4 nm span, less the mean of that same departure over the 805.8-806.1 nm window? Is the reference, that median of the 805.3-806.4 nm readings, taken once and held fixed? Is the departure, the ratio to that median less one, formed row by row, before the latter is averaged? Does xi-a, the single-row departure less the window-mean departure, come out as 0.12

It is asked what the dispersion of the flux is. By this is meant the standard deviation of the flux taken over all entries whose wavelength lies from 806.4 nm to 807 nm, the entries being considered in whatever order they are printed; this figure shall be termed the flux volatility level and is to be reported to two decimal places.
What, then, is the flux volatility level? 0.02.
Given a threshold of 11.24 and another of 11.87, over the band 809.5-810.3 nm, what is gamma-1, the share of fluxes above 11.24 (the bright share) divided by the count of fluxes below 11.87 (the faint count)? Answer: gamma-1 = 0.333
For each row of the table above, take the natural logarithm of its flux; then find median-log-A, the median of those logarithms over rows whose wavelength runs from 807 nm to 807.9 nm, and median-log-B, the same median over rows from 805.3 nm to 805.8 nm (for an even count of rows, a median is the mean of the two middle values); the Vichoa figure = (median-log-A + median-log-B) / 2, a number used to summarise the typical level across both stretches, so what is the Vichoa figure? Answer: 2.40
